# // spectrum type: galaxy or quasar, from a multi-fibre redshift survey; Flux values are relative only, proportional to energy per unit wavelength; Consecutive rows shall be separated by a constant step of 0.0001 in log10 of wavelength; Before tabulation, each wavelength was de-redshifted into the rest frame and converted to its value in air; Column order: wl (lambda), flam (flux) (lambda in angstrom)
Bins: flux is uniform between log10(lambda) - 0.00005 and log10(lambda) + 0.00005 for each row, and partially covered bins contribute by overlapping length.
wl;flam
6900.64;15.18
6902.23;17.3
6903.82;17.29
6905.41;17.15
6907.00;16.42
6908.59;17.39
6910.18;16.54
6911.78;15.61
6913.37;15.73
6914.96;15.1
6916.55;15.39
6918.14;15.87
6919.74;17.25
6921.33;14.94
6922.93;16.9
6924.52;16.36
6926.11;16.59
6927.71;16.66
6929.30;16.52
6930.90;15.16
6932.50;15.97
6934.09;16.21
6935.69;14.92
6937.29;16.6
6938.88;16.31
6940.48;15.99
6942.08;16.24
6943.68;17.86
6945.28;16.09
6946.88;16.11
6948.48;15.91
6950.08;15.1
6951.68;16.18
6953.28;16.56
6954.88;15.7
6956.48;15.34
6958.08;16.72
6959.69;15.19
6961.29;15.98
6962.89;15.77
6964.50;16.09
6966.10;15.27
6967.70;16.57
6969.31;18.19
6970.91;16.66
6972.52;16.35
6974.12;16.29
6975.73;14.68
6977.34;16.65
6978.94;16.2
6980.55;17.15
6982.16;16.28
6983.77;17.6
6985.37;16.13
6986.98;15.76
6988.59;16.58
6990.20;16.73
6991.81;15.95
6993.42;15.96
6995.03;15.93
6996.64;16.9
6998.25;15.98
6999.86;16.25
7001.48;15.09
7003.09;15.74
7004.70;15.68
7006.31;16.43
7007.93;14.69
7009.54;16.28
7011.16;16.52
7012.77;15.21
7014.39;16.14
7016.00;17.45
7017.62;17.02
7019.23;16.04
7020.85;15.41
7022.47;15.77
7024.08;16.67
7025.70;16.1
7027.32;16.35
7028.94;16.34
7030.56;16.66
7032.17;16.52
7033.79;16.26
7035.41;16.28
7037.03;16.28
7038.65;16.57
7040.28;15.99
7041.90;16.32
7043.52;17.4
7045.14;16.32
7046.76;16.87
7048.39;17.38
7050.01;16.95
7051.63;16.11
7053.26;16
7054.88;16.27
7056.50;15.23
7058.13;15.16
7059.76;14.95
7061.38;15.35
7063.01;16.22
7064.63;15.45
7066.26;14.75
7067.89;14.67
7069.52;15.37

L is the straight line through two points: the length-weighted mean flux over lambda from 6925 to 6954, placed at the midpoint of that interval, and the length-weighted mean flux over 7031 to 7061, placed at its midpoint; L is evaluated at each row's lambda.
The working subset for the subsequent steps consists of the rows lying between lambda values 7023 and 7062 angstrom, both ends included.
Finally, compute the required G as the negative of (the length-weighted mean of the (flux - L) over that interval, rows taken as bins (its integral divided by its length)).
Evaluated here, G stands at 0.00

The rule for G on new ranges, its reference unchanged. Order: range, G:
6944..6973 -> 0.06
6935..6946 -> -0.14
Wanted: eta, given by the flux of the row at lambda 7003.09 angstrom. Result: 15.74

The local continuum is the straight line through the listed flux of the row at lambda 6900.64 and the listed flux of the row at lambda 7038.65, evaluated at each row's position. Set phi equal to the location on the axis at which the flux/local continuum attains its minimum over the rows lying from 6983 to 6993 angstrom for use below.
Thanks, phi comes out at 6986.98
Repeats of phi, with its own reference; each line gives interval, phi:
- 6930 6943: 6935.69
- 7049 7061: 7059.76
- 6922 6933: 6930.90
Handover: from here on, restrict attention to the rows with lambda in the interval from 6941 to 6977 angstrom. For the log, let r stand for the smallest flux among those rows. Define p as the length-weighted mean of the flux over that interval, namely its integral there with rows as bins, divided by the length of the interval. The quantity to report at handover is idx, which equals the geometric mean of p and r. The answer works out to 15.39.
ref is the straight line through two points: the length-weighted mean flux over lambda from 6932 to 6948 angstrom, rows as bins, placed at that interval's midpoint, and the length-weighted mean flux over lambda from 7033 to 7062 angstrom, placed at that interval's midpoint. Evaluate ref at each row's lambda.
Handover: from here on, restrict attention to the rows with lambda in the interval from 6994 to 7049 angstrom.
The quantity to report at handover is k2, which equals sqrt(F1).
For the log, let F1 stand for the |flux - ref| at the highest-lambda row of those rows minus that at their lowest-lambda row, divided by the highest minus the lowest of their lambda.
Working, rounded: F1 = 0.017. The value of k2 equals 0.129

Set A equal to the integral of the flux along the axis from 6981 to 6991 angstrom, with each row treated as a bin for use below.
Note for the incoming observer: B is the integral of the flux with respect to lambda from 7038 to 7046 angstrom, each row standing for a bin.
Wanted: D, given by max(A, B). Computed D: 165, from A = 165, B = 132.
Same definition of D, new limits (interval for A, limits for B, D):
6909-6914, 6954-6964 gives 158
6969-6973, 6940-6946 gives 99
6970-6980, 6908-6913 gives 162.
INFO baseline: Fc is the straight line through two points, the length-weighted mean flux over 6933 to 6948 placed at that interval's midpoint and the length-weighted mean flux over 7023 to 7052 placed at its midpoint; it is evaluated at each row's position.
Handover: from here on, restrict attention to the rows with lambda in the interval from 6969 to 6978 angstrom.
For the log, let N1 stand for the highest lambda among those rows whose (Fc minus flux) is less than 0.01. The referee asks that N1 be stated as 6977.34 angstrom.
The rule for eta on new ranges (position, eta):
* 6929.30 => 16.52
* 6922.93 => 16.9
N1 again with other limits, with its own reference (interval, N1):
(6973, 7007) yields 7006.31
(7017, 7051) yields 7050.01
